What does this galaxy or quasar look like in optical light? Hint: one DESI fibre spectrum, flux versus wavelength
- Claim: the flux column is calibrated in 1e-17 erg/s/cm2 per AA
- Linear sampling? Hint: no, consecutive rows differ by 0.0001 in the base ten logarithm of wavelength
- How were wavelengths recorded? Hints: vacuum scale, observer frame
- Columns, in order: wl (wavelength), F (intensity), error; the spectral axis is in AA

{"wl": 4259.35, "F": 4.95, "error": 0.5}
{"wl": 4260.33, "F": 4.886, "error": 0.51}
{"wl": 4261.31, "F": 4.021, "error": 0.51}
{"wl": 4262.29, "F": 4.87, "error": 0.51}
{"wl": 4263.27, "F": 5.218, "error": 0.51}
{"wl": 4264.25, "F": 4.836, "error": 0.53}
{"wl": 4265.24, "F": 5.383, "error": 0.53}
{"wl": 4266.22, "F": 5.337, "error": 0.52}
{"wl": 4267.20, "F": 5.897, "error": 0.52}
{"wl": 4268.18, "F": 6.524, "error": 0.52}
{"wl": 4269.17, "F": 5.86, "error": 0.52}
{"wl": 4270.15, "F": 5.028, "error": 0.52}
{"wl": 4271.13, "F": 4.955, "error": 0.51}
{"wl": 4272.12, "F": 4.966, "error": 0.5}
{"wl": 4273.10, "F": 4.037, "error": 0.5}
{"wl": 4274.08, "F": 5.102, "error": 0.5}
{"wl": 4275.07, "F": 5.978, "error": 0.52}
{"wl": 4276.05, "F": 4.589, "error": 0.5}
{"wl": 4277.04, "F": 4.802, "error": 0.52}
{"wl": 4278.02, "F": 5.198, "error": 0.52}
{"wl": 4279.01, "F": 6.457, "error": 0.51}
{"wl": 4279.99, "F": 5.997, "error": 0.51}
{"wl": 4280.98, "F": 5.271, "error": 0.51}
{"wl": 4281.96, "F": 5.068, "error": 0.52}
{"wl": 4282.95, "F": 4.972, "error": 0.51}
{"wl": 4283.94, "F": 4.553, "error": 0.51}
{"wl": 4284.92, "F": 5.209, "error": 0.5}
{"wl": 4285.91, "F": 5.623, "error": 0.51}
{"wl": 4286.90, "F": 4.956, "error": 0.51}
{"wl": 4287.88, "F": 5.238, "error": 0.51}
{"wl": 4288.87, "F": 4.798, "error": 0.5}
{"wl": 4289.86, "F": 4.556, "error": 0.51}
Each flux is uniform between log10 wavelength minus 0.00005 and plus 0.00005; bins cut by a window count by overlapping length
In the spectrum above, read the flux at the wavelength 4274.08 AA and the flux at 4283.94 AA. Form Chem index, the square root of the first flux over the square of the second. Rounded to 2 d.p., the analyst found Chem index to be 0.50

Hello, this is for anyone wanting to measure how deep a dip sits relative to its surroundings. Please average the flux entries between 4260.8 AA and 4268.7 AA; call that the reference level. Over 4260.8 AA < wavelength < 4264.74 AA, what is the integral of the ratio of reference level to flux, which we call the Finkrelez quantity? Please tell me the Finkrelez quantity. 4.4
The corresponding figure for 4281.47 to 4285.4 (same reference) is 4.2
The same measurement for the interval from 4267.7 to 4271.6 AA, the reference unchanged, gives 3.7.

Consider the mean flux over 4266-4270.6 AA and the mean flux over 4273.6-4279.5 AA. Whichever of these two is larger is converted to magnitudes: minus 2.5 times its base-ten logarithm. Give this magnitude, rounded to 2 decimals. -1.90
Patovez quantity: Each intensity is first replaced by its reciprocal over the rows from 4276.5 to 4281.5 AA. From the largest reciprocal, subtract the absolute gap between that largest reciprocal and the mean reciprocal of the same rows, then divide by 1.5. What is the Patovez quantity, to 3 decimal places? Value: 0.122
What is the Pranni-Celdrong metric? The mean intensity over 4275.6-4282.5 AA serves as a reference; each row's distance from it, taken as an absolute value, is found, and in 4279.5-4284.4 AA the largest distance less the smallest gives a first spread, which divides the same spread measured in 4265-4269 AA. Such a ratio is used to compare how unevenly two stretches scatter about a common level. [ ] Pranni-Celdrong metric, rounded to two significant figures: 1.6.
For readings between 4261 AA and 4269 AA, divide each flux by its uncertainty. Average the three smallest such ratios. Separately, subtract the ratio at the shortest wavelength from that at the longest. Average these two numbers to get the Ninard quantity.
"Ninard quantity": 6.8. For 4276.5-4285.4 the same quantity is 5.2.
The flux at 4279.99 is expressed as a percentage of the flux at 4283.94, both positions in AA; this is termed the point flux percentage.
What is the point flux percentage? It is 132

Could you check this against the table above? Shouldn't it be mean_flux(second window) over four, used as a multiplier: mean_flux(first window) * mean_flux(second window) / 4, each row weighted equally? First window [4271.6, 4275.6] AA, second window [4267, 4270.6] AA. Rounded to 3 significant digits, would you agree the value 7.31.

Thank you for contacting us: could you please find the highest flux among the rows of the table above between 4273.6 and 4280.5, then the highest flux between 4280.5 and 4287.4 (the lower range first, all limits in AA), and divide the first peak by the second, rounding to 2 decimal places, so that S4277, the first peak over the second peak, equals 1.15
